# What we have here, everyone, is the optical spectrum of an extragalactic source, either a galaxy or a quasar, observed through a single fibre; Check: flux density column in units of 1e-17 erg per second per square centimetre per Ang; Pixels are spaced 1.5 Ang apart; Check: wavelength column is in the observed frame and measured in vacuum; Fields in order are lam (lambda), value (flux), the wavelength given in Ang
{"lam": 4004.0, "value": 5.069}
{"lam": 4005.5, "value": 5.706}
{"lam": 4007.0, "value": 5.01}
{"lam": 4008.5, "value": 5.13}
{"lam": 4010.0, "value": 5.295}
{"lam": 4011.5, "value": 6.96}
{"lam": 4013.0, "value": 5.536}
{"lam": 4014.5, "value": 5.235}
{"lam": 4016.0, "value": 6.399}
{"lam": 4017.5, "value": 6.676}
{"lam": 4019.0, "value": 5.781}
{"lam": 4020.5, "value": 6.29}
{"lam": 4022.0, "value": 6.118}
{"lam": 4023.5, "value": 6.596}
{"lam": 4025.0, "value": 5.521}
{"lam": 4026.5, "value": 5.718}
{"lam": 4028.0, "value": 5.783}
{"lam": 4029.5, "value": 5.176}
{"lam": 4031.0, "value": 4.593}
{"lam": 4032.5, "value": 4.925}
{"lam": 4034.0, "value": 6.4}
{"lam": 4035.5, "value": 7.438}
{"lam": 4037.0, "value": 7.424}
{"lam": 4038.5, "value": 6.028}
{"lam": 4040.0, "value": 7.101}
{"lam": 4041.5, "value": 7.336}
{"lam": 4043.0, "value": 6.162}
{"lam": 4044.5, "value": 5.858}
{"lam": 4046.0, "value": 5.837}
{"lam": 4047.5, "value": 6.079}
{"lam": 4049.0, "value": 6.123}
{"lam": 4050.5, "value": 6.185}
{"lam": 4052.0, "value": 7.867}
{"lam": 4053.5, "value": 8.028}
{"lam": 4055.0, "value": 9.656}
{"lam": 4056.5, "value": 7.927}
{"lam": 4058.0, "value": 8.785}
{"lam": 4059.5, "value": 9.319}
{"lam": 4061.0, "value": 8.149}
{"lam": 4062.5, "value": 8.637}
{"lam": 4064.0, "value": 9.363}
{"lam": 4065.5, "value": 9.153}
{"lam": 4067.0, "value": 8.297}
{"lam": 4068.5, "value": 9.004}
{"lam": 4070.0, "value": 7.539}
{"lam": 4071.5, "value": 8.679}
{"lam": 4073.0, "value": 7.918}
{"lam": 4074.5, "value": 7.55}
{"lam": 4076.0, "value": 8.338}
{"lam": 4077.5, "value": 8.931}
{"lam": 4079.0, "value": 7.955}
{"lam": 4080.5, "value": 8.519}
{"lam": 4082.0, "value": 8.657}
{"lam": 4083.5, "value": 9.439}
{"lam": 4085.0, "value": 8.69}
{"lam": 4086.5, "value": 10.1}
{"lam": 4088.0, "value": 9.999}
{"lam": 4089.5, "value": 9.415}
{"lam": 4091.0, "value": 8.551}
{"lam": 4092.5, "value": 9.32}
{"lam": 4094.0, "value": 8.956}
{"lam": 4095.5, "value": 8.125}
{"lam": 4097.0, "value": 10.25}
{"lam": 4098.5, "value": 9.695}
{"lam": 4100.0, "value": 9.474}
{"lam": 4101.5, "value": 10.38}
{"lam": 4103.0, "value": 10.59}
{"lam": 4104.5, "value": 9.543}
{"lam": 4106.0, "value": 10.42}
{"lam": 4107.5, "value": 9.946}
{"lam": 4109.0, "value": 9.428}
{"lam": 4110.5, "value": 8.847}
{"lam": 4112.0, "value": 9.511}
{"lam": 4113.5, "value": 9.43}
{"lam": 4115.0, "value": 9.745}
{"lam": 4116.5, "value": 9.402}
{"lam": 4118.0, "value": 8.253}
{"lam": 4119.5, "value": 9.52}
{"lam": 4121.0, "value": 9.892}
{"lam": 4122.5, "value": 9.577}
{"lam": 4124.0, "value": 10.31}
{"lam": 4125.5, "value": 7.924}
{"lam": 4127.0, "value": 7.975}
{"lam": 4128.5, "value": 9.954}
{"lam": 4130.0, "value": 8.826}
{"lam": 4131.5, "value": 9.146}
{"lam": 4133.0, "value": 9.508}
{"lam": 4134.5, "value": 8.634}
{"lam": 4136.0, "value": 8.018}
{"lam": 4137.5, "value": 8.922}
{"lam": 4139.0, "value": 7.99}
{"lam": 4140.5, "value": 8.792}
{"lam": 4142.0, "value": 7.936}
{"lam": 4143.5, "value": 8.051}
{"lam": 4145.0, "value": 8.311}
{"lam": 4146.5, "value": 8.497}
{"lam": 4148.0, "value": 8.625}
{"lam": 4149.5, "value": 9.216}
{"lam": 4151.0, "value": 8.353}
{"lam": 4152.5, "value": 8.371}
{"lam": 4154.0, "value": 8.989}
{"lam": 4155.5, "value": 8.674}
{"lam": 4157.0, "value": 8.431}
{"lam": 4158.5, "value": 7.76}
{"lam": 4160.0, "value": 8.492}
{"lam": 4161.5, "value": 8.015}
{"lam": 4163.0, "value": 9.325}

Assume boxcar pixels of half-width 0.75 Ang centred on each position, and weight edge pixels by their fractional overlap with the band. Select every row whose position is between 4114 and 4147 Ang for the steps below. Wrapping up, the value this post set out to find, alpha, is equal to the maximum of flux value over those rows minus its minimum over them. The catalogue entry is 2.39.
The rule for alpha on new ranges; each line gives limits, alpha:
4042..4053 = 2.03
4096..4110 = 1.16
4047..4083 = 3.58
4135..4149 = 0.99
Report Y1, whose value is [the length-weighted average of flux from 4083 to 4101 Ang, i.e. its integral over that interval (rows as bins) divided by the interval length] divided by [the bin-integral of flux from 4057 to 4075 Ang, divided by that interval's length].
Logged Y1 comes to 1.1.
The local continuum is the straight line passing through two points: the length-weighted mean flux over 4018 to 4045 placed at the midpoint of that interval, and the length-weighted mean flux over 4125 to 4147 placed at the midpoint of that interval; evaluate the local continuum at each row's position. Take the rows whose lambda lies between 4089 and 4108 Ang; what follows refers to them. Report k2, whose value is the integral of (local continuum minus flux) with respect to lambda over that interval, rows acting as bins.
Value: -36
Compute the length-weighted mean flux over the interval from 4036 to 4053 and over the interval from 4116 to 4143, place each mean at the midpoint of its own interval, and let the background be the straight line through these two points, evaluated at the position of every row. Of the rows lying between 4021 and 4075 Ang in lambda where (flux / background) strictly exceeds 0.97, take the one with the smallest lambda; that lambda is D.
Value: 4022.0 Ang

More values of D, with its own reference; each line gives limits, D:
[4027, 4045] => 4034.0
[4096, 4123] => 4097.0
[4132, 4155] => 4133.0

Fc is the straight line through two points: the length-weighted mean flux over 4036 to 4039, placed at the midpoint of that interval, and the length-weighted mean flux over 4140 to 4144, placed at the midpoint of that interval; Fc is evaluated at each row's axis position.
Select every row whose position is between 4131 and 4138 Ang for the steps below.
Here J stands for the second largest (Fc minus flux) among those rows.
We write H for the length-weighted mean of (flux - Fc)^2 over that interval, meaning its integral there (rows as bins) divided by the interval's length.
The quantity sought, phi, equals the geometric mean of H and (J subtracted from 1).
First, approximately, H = 1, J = -0.5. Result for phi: 1.1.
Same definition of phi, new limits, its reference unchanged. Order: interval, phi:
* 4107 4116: 2.7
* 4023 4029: 0.1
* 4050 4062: 2.1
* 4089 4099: 2.4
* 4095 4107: 3.8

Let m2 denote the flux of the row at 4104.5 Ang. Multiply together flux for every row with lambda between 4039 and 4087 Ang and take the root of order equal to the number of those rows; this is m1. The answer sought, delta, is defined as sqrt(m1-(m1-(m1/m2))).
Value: 0.91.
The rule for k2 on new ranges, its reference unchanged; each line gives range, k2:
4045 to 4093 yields -65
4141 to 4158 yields 7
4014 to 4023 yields -3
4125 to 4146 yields 0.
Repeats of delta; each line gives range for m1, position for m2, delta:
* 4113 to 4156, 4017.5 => 1.15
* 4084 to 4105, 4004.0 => 1.37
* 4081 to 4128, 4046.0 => 1.27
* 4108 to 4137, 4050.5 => 1.21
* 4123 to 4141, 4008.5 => 1.31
